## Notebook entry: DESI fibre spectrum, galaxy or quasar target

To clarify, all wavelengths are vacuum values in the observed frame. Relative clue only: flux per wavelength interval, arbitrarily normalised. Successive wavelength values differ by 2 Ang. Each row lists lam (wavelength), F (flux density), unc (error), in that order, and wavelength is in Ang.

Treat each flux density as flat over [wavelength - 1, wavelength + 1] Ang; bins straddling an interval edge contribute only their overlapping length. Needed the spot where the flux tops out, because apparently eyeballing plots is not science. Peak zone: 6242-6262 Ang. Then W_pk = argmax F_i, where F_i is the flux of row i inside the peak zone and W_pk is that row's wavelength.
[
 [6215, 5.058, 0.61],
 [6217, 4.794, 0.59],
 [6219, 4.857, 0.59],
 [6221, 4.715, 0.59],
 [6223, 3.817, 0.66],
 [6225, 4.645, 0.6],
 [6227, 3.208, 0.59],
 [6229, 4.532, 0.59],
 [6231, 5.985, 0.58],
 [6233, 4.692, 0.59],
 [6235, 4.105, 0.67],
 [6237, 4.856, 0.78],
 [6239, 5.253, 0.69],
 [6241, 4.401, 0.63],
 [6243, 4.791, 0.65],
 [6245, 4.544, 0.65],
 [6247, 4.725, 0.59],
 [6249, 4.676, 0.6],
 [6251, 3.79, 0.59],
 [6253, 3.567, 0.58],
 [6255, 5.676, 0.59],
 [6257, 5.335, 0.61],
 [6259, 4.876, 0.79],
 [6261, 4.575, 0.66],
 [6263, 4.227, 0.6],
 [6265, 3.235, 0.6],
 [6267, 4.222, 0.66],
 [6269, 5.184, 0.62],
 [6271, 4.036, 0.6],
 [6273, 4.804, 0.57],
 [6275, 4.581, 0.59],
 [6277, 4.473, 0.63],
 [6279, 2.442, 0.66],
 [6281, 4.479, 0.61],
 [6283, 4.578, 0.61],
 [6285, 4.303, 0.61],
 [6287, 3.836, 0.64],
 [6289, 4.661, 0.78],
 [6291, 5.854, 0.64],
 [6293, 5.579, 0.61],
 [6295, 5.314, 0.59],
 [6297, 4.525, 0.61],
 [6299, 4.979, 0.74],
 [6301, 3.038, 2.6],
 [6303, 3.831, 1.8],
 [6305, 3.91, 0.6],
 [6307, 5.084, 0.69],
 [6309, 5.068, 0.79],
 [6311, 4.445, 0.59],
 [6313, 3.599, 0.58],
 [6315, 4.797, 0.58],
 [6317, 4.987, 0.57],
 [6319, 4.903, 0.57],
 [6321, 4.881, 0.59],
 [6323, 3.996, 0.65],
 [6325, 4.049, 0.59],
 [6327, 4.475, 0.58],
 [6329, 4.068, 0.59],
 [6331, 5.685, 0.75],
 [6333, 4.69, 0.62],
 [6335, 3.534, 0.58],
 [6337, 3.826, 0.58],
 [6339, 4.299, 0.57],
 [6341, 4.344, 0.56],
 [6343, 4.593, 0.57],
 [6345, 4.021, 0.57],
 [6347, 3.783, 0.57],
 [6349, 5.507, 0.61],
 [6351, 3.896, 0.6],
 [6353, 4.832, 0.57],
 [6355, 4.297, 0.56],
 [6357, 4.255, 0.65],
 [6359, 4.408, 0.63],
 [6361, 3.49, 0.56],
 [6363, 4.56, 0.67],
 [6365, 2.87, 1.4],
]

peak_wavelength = 6255 Ang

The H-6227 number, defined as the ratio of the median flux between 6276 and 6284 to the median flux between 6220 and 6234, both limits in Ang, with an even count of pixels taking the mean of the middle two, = 0.96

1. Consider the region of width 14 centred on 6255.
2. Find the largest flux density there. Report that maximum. 5.676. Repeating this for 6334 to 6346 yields 4.593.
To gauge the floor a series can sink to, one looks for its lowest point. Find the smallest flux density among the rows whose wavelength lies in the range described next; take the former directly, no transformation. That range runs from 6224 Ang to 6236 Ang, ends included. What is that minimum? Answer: 3.208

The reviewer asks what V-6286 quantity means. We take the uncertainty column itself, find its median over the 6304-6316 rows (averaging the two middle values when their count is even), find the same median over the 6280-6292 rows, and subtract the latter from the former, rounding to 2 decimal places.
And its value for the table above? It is -0.03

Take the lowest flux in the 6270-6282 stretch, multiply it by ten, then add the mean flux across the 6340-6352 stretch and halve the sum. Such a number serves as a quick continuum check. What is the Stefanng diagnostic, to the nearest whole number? 14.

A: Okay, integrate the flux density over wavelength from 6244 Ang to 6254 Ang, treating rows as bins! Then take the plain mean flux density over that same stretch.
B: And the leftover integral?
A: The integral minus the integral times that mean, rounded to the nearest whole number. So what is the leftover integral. -139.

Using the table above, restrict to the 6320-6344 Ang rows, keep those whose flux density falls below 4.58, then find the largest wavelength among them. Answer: 6341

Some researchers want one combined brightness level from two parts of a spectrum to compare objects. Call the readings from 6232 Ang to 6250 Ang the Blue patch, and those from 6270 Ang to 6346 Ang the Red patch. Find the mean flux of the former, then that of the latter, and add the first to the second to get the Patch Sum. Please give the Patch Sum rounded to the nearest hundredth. 9.11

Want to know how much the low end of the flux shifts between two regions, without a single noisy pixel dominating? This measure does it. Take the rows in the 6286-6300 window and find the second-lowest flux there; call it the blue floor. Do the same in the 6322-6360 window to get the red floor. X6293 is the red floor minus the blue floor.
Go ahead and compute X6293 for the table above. -0.7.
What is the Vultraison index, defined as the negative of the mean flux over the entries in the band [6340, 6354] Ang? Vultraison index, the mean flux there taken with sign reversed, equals -4.43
